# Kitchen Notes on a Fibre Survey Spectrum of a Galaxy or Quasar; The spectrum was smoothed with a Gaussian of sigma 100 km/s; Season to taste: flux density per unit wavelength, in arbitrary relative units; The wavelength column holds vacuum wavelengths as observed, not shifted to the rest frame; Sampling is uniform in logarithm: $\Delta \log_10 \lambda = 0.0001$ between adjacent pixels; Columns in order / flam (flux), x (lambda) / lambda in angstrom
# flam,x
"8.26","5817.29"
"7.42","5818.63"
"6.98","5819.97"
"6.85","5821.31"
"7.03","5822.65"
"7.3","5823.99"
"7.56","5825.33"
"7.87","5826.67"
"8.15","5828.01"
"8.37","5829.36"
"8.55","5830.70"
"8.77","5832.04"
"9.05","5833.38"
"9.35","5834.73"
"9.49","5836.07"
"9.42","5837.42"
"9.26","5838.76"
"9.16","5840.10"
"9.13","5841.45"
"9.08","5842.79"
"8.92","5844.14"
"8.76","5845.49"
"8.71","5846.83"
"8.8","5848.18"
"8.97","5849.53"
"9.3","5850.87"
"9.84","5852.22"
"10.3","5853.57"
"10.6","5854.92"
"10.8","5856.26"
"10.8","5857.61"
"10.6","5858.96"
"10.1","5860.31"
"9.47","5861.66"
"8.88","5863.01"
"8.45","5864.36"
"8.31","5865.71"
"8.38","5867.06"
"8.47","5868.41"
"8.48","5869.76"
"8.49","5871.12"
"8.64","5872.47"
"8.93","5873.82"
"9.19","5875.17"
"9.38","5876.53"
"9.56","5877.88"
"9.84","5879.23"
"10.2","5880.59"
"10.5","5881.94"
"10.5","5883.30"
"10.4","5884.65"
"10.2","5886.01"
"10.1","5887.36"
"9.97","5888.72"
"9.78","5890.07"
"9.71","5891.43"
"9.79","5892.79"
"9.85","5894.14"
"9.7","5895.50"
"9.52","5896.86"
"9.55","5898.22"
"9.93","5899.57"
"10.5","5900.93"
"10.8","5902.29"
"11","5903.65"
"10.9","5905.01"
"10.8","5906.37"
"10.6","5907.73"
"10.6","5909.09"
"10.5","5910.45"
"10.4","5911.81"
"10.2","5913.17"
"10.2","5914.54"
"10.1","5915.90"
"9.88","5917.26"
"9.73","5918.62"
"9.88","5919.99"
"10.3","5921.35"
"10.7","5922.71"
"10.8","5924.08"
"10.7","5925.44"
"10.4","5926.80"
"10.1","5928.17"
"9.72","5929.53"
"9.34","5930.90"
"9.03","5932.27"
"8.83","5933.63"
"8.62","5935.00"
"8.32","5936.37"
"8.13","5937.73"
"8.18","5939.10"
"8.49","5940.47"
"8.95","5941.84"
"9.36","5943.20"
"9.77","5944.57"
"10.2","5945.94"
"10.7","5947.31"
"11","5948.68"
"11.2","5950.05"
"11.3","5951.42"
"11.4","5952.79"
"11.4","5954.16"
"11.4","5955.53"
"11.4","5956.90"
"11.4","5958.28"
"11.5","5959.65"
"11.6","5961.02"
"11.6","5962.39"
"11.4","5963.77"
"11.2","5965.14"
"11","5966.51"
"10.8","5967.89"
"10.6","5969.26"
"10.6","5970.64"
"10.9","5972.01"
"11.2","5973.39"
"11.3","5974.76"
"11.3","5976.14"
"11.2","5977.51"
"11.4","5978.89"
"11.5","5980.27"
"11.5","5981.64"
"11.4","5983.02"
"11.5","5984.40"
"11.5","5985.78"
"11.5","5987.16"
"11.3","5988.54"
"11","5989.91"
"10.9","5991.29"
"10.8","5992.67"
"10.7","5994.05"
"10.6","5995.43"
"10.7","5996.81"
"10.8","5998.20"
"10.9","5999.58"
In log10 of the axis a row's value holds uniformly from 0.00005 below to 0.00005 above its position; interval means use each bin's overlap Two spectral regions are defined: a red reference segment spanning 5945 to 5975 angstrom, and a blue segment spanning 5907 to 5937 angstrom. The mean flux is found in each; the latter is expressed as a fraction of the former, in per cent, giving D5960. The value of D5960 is 89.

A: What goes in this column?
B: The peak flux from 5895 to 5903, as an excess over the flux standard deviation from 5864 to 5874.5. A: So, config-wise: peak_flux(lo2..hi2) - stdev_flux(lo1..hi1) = 10.6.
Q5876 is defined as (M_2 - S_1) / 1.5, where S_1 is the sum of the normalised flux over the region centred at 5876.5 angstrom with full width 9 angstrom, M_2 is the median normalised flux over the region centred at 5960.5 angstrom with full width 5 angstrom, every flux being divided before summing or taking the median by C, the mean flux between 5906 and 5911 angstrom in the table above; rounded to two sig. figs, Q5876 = -3.4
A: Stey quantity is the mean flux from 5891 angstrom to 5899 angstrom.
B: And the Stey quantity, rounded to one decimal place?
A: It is 9.7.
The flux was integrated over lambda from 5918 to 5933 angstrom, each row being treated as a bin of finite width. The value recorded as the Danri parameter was 151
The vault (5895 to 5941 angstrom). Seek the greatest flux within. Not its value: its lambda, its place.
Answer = 5903.65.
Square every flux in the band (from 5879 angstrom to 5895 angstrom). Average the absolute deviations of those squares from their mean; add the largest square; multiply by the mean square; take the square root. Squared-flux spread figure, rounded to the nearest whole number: 108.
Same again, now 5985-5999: 129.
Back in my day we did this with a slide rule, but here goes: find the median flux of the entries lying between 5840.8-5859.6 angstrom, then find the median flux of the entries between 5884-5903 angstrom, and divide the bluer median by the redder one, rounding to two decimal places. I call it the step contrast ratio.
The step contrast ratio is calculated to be 0.93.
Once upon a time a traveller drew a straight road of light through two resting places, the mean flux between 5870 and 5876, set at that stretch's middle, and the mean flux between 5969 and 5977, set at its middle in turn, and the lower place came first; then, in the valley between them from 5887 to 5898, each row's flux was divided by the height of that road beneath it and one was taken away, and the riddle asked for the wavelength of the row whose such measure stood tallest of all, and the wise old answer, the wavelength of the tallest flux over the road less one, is 5887.36 angstrom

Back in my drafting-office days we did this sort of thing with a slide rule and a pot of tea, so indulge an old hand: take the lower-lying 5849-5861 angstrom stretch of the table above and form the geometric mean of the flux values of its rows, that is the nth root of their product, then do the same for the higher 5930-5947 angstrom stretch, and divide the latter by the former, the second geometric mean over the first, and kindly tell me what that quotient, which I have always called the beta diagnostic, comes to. 0.88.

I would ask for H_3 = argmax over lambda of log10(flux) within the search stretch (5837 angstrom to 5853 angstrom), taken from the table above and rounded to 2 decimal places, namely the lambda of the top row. 5852.22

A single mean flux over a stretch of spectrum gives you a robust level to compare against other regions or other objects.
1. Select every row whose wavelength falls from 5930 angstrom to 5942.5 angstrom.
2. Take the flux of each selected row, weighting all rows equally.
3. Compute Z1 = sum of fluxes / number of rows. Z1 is 8.7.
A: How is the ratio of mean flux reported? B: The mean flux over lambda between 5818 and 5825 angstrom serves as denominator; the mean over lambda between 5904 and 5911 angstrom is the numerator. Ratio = 1.50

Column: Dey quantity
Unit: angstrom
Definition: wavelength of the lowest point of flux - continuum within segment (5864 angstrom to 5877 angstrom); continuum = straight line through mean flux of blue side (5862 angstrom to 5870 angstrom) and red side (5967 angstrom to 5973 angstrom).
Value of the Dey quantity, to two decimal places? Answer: 5865.71 angstrom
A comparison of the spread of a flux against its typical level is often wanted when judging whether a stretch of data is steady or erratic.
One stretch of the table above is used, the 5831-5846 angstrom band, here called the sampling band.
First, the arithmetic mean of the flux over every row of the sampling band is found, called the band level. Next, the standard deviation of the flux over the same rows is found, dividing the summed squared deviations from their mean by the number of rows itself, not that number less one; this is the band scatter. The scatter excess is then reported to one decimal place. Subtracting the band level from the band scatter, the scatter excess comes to -8.9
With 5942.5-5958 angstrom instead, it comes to -10.1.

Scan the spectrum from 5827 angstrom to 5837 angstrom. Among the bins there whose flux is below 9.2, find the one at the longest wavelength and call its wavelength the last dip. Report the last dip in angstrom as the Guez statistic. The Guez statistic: 5833.38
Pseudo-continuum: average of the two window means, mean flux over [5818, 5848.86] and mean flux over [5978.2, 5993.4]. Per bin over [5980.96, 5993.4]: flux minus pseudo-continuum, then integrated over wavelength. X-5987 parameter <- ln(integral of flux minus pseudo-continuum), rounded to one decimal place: 2.9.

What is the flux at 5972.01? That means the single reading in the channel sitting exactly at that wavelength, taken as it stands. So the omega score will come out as 10.9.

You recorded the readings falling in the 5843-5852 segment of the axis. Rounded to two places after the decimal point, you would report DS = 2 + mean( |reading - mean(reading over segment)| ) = 2.15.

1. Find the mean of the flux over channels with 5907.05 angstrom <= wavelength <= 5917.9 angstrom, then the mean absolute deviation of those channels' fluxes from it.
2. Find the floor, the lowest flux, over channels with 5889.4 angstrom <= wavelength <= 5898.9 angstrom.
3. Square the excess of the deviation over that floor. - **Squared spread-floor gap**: 87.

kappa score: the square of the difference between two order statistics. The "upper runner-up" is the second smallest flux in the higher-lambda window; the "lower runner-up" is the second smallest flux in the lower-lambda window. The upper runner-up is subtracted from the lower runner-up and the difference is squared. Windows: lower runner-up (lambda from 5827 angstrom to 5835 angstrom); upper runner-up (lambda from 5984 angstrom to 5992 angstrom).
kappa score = 6.9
